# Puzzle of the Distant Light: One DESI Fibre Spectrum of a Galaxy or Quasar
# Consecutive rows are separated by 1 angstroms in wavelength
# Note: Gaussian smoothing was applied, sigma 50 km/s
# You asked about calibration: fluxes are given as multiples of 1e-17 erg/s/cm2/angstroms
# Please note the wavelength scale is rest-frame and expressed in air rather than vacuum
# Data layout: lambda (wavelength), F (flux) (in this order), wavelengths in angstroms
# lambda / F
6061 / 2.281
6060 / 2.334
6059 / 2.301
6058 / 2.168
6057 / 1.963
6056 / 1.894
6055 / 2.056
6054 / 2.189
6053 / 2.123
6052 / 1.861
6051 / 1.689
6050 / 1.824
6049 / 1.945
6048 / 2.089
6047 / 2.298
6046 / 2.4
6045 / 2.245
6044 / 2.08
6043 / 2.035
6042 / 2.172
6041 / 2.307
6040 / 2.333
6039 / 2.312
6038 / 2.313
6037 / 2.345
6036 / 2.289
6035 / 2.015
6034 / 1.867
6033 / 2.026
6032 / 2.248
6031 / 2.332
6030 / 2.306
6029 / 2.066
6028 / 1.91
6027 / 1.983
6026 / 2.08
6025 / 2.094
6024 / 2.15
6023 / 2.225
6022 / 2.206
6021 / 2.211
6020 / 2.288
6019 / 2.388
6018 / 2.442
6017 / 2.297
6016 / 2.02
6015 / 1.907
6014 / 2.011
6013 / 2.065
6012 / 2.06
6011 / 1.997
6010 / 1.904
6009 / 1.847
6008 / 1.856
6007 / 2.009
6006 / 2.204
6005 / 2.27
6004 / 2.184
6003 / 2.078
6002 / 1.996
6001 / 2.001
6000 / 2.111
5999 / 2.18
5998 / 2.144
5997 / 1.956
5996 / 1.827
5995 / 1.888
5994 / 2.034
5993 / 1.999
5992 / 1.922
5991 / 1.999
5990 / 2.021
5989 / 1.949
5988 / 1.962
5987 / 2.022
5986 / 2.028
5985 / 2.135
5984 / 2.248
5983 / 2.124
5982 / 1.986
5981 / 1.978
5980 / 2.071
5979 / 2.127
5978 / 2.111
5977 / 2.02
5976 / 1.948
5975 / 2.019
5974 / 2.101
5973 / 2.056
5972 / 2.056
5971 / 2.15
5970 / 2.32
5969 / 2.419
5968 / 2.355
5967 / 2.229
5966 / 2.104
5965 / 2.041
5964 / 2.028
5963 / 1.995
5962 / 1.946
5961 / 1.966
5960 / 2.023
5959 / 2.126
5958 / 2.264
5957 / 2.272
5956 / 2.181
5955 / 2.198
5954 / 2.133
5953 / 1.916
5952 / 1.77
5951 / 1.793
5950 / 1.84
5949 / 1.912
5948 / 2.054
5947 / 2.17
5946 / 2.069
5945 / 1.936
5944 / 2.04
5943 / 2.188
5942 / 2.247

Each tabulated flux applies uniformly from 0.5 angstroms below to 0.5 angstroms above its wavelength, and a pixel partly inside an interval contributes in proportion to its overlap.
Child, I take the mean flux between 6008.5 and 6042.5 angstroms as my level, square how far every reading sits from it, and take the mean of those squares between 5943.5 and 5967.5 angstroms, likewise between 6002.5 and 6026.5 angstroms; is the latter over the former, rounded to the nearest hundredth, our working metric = 0.85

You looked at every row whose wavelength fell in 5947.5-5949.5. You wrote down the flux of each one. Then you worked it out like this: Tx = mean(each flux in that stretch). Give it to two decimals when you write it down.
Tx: 1.98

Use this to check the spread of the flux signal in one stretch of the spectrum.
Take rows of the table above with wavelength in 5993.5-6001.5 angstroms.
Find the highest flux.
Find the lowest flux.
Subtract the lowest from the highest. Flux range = 0.35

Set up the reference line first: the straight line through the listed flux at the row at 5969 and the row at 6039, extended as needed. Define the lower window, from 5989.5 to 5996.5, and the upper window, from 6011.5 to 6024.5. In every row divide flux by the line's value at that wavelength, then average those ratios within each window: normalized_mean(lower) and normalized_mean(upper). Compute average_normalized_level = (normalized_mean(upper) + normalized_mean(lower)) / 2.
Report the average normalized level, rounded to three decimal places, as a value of 0.874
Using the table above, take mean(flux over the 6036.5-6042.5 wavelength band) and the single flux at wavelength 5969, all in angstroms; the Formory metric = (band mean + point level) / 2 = 2.36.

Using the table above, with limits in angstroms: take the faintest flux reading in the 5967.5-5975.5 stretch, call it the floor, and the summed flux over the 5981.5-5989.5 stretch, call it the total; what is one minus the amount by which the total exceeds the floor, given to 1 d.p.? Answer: -13.4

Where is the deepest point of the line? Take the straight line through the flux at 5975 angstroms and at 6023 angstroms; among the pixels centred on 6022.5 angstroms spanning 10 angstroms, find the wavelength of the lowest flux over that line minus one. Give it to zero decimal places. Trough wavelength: 6027 angstroms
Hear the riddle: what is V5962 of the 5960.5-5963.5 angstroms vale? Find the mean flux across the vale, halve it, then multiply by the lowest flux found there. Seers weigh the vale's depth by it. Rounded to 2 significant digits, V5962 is 1.9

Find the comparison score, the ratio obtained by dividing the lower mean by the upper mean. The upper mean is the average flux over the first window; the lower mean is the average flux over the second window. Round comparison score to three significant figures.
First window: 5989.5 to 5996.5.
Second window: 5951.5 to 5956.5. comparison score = 1.04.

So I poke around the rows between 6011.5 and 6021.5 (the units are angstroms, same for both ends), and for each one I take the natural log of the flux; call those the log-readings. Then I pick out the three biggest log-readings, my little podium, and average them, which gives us 0.86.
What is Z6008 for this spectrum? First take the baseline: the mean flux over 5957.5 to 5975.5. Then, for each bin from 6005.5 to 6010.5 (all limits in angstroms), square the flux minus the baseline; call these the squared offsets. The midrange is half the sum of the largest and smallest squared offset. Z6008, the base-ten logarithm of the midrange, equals -1.39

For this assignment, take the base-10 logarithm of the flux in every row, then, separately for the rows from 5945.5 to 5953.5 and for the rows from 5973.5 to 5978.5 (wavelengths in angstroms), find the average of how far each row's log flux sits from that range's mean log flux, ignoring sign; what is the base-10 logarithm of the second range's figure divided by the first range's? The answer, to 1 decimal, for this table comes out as -0.4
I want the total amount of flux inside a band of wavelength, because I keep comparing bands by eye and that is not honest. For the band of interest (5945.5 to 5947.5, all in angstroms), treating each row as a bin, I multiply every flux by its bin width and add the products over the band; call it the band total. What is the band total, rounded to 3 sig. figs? 4.24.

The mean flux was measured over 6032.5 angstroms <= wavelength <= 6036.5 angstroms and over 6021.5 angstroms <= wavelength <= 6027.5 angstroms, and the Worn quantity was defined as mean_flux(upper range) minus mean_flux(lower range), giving -0.1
